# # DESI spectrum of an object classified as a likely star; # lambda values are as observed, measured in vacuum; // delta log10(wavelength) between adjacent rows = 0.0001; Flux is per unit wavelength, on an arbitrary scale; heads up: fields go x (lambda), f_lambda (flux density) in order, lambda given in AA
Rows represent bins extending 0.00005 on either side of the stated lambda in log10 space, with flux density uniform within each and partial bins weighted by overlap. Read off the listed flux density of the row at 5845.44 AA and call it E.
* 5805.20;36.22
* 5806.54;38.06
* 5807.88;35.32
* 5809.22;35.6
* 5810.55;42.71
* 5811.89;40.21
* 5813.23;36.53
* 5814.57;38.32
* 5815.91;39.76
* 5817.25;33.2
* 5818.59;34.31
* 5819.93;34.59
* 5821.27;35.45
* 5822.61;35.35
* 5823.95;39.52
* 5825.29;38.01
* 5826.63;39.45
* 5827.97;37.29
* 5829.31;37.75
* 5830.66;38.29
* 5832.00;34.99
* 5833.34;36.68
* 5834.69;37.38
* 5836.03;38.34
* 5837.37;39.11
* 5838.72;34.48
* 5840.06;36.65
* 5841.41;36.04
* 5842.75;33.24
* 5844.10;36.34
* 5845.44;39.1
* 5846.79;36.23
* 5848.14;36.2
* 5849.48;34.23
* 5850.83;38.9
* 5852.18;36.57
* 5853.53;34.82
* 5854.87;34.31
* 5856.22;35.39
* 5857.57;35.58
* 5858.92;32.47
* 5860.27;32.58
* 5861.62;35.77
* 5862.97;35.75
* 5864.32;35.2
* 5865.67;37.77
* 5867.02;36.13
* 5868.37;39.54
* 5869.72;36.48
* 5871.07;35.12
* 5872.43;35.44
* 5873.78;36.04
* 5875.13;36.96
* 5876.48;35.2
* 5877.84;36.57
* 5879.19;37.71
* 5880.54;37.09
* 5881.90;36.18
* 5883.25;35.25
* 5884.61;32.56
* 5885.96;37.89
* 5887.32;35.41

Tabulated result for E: 39.1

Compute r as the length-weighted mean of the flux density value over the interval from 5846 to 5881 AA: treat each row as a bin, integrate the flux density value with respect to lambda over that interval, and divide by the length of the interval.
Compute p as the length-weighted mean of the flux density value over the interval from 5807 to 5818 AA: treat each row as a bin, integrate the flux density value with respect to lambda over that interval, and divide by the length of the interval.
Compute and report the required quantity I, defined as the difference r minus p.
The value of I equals -1.7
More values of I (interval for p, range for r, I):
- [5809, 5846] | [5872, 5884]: -0.8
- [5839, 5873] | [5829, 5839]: 1.4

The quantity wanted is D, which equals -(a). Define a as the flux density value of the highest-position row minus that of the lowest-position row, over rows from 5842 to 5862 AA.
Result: -3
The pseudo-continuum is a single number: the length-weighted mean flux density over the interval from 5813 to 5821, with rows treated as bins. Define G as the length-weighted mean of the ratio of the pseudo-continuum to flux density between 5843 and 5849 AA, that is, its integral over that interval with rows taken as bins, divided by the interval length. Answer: 0.986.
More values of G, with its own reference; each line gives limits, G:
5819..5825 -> 0.997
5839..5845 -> 1.014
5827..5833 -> 0.971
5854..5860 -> 1.052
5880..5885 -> 1.020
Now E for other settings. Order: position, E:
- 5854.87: 34.31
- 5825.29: 38.01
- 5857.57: 35.58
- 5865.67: 37.77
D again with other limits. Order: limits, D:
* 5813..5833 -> 2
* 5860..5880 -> -5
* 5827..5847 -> 1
